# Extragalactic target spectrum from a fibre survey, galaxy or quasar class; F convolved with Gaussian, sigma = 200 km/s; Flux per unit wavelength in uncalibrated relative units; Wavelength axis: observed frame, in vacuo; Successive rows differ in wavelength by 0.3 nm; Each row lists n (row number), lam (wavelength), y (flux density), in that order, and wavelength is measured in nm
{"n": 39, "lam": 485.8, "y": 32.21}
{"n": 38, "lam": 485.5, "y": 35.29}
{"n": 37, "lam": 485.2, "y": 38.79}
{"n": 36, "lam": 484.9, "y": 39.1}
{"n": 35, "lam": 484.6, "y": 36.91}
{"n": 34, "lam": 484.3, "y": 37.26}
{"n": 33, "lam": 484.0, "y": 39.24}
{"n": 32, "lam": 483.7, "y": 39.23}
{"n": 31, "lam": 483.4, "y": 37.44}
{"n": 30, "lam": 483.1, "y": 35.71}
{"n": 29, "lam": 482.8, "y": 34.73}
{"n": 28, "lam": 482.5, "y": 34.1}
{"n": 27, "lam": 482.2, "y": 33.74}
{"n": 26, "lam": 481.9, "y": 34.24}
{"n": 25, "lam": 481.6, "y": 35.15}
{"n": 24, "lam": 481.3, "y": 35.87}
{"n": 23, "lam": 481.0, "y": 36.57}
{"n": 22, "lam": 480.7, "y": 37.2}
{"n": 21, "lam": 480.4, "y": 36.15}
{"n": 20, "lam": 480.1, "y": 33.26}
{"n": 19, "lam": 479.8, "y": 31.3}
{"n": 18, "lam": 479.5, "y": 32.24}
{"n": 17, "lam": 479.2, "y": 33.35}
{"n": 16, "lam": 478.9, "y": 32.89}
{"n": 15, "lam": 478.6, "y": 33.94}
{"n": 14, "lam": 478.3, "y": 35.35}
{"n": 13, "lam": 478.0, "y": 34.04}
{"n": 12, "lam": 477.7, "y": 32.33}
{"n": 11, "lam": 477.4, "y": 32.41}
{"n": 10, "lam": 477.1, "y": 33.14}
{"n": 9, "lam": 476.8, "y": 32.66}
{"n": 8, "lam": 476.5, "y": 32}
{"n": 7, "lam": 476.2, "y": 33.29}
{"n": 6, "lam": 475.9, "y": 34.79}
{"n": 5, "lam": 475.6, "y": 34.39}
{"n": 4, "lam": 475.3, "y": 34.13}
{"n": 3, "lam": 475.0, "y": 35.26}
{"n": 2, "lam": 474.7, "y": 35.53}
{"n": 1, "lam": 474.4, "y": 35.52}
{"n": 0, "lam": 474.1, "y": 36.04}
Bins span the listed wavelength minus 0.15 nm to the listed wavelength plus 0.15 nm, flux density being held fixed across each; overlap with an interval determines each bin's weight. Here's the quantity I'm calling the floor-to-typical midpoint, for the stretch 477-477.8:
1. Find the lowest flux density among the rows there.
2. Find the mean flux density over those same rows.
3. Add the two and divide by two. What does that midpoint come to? 32.5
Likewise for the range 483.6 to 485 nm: 37.6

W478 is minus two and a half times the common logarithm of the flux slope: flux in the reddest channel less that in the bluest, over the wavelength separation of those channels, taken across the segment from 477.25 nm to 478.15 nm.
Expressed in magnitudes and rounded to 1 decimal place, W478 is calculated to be -1.1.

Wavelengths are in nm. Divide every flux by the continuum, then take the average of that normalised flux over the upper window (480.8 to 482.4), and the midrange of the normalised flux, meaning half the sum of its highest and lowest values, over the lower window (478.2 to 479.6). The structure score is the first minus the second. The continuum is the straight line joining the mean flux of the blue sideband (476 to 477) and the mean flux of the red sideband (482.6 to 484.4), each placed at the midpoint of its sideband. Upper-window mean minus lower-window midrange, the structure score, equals -0.01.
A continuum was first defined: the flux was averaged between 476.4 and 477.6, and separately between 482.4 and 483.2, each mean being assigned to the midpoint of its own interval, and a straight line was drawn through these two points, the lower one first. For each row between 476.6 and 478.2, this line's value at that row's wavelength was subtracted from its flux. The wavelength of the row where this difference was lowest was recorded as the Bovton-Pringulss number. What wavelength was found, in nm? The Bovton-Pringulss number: 477.7 nm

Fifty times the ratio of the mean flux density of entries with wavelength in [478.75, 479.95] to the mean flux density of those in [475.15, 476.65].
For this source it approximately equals 48.1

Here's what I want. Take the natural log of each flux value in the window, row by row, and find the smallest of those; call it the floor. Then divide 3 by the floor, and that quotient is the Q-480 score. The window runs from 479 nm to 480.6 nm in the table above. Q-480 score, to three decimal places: 0.871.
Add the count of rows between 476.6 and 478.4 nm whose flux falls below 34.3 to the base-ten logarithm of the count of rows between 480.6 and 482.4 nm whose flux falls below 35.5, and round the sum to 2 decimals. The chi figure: 5.48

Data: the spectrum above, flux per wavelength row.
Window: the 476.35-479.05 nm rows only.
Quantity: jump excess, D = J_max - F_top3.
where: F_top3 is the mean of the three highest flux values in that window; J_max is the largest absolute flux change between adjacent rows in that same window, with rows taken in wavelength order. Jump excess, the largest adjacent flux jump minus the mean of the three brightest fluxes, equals -32.7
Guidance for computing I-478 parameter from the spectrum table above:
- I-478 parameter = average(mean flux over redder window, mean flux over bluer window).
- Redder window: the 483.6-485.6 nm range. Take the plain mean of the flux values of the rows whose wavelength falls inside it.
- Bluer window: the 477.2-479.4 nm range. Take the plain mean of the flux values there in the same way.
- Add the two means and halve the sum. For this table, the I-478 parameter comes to 35.7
